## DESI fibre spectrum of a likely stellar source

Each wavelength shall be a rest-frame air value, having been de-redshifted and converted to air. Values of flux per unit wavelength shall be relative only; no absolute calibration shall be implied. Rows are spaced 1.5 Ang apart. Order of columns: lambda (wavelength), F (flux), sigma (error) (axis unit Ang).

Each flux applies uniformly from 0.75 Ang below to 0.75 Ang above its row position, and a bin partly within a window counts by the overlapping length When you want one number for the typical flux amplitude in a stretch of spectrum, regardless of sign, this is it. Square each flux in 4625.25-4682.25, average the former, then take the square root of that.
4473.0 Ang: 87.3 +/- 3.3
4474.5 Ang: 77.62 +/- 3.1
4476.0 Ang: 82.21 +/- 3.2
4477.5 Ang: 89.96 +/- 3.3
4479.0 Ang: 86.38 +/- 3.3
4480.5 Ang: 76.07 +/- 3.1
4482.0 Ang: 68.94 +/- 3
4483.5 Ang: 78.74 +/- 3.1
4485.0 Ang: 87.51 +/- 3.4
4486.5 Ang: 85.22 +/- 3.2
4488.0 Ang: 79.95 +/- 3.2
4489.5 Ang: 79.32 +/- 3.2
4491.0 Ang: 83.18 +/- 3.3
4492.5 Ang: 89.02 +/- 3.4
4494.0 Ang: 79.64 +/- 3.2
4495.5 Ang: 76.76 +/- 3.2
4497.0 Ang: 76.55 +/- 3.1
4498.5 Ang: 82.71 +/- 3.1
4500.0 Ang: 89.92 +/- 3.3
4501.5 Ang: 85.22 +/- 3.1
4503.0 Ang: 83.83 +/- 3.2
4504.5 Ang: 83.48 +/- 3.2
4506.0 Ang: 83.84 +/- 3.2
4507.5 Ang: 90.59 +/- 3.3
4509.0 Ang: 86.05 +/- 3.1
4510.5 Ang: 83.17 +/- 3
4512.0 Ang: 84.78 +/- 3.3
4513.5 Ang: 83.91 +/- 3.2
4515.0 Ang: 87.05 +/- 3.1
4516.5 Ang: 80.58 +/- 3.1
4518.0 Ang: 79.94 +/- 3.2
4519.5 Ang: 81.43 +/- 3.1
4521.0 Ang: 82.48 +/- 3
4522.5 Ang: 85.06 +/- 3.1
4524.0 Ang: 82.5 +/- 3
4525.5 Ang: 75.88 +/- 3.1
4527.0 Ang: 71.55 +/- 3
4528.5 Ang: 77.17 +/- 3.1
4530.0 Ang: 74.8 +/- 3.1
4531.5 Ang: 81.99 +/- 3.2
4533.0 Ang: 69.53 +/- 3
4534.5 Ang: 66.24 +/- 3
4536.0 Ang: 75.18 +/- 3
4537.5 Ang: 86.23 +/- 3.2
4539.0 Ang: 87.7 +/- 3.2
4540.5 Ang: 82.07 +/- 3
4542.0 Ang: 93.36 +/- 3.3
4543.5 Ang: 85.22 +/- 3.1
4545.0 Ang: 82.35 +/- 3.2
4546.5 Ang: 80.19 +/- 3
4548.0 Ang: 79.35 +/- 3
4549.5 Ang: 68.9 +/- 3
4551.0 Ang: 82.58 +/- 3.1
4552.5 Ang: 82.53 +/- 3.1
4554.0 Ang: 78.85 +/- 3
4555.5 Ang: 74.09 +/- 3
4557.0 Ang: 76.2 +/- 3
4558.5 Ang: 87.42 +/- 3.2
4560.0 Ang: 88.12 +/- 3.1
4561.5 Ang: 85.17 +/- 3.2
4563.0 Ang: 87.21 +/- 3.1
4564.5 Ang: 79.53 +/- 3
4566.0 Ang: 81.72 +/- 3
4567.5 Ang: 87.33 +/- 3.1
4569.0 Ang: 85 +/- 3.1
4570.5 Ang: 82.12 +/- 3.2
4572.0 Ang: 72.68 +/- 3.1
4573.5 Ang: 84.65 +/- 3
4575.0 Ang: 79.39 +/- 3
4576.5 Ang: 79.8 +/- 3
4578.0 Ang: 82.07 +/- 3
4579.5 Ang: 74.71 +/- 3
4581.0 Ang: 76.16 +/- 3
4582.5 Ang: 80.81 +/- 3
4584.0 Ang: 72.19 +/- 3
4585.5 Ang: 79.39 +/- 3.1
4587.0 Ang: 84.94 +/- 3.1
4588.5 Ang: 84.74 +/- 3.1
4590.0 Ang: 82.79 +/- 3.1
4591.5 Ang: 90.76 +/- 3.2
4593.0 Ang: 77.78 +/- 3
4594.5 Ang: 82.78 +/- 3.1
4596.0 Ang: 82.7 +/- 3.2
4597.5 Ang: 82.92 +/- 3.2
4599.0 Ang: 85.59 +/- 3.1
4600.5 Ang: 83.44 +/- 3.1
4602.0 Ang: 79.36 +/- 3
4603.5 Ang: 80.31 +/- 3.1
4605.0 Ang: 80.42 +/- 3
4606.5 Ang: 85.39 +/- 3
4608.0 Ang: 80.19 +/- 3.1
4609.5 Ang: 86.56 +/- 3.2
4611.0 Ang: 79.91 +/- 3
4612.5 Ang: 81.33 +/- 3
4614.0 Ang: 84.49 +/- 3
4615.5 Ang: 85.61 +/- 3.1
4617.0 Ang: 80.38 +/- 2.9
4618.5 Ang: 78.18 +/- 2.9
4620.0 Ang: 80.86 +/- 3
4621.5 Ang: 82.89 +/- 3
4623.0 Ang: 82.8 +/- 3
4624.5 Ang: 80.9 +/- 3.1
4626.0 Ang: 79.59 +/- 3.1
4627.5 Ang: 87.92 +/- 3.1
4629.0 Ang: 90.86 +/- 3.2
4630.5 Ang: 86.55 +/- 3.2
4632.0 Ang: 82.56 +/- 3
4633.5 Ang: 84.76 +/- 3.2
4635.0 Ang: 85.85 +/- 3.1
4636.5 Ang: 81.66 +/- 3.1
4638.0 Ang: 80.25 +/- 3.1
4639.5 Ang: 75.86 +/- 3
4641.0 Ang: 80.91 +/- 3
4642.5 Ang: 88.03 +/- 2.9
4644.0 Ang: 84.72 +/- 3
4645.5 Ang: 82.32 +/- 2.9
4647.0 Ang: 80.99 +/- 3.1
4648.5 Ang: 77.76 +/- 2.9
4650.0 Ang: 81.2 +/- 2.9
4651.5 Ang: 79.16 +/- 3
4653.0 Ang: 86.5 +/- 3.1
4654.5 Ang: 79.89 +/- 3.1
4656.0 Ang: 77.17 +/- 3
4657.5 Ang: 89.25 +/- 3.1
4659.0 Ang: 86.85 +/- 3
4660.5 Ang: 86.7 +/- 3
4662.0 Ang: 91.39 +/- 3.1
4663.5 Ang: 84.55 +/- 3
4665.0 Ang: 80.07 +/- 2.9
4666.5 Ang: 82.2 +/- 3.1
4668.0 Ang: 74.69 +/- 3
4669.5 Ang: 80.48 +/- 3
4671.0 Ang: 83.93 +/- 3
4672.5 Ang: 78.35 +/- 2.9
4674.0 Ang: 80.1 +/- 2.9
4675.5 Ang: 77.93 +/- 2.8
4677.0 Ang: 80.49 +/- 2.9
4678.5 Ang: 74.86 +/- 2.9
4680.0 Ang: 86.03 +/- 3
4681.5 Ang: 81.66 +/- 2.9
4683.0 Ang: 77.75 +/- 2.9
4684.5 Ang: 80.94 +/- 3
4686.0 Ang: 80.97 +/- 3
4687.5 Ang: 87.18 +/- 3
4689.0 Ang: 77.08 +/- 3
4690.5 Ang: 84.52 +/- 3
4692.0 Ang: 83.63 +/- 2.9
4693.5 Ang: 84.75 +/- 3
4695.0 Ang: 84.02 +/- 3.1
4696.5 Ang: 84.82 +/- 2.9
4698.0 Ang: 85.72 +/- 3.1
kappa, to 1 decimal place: 82.6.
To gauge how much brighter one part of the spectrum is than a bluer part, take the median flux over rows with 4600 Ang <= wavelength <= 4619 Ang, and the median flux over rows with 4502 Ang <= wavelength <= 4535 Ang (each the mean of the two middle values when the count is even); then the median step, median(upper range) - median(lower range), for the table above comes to -2.1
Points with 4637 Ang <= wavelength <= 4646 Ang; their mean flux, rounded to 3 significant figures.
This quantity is 82.0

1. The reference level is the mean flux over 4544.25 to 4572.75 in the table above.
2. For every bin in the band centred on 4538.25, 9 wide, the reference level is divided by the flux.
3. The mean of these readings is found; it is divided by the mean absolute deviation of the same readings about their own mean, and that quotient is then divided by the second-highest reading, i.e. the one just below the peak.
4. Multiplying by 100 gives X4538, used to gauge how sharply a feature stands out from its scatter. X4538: 947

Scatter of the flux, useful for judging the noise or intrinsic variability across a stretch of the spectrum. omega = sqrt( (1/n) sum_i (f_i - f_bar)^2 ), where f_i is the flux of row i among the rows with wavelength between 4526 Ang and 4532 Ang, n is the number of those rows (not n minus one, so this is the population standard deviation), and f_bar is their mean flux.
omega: 3.8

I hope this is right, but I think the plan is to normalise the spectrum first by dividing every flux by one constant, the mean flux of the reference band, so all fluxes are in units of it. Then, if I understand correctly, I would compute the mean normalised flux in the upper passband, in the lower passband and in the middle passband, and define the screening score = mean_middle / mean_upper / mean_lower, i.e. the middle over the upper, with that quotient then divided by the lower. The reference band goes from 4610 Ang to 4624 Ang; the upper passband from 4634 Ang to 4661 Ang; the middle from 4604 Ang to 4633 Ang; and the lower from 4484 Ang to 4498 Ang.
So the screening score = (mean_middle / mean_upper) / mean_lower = 1.01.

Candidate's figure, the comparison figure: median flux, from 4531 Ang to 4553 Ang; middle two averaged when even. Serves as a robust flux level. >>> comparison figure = 82.1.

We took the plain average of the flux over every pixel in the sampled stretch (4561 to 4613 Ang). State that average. 81.8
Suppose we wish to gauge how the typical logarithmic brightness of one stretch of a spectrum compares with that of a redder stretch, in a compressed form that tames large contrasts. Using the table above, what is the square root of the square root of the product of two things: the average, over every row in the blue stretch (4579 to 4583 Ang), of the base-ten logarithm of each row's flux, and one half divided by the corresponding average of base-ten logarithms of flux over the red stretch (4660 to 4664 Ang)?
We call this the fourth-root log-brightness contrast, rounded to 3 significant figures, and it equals 0.835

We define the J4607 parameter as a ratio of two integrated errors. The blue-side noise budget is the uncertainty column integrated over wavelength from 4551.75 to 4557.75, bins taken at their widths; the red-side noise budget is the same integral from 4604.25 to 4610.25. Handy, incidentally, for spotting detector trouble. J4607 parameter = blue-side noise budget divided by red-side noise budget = 0.98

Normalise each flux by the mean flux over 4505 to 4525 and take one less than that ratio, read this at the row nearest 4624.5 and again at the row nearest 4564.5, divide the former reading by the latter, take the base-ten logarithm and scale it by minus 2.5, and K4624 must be 0.4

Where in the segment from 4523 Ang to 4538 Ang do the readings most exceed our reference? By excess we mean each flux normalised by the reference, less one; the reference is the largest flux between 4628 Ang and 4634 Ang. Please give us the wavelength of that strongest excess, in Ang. 4537.5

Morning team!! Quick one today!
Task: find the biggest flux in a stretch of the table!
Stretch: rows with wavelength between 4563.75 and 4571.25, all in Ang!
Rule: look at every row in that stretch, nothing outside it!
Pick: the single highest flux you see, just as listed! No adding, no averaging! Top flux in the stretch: 87.33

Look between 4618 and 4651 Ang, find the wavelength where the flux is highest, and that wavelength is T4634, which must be 4629.0 Ang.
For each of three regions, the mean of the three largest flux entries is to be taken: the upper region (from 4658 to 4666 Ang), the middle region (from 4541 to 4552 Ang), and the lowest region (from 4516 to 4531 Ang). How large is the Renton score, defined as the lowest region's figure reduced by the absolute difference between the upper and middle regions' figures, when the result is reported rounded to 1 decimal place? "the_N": 82.1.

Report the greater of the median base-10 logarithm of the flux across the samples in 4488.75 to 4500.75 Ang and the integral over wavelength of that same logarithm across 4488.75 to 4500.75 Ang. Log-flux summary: 23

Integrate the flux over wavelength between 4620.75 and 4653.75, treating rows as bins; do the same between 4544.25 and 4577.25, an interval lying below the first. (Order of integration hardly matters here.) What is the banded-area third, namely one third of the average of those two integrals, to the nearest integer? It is 902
